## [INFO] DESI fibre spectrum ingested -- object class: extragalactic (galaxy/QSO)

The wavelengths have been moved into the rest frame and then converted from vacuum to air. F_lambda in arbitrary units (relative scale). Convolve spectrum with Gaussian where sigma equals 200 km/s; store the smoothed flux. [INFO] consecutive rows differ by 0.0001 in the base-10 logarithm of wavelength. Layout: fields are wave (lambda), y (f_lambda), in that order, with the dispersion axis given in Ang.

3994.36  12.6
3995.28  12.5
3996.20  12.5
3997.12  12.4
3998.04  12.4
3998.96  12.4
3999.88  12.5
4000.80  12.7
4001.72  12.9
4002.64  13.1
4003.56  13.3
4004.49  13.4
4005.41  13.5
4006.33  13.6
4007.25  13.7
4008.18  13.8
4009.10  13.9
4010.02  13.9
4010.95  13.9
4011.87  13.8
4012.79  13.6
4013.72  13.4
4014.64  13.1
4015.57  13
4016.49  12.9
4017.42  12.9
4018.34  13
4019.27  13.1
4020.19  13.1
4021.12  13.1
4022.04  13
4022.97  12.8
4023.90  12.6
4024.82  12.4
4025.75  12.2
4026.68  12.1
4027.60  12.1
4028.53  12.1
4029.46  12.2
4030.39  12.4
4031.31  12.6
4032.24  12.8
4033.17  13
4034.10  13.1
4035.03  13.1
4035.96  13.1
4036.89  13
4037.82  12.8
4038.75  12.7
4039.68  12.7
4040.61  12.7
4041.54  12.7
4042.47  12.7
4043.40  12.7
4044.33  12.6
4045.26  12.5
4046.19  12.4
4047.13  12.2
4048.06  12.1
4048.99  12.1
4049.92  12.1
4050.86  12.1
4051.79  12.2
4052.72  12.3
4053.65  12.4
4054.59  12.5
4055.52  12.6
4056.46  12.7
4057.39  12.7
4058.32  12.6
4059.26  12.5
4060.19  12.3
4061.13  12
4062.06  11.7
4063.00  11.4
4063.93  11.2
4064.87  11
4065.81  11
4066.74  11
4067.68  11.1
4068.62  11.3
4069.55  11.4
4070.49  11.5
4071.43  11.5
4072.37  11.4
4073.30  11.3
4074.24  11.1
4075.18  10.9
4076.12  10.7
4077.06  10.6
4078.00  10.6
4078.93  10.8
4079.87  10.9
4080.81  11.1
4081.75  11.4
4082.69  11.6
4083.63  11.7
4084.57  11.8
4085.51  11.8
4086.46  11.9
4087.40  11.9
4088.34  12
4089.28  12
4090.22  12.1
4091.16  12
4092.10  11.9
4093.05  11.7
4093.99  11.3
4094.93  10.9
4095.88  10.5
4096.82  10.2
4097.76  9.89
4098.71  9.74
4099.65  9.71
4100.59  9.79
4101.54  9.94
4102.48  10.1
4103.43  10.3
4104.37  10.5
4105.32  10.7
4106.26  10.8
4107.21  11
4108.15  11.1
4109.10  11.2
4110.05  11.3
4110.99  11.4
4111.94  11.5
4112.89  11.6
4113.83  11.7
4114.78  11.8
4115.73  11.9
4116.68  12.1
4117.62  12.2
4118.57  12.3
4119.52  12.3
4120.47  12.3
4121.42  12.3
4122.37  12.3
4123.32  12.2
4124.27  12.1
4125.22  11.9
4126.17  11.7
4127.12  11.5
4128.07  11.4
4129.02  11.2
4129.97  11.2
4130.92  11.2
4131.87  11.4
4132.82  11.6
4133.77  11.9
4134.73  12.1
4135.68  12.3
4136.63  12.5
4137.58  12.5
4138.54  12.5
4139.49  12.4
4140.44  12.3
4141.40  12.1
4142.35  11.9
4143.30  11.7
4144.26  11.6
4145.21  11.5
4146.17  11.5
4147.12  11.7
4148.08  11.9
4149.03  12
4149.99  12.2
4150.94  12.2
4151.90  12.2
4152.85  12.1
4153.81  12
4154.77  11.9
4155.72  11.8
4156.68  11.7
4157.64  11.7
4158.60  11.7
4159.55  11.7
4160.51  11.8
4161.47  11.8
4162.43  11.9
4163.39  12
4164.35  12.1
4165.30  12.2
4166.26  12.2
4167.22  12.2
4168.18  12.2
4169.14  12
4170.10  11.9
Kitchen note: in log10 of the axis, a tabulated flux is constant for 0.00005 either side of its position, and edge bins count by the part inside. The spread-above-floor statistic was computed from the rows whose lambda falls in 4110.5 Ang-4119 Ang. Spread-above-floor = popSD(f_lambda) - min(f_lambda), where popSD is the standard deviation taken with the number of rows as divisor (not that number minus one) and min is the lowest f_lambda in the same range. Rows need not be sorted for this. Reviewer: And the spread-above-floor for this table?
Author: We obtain -11.1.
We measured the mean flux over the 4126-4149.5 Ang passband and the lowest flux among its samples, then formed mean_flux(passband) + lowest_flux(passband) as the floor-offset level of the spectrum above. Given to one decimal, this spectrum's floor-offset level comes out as 23.0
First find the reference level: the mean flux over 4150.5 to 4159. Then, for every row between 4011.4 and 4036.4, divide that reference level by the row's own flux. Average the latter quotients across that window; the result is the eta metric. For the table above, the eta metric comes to 0.93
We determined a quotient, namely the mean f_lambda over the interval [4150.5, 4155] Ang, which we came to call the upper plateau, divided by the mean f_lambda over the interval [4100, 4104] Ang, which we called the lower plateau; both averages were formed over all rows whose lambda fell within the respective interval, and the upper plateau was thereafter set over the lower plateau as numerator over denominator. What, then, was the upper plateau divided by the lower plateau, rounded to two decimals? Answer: 1.20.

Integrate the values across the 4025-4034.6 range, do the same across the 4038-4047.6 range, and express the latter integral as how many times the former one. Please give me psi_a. 1.0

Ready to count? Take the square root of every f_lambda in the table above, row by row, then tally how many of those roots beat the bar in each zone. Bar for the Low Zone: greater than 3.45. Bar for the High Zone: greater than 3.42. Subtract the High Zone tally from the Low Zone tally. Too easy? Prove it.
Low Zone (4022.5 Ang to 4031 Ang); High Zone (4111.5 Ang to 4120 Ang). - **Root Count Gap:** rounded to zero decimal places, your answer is 2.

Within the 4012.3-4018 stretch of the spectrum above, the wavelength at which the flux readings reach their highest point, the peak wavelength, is 4012.79 Ang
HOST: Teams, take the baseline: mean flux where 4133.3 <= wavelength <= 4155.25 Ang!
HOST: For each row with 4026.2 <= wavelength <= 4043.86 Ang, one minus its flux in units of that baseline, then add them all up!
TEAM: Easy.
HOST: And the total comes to -1.0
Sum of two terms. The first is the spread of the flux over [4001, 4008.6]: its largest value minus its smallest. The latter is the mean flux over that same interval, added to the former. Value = 14.3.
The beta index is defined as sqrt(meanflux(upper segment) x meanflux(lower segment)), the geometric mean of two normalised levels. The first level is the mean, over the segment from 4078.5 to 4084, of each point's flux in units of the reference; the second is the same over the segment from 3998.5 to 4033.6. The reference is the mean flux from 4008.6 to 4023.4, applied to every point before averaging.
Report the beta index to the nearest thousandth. 0.910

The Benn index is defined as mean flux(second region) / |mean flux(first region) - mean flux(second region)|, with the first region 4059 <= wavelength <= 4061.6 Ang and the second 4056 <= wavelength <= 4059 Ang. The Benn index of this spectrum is 32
